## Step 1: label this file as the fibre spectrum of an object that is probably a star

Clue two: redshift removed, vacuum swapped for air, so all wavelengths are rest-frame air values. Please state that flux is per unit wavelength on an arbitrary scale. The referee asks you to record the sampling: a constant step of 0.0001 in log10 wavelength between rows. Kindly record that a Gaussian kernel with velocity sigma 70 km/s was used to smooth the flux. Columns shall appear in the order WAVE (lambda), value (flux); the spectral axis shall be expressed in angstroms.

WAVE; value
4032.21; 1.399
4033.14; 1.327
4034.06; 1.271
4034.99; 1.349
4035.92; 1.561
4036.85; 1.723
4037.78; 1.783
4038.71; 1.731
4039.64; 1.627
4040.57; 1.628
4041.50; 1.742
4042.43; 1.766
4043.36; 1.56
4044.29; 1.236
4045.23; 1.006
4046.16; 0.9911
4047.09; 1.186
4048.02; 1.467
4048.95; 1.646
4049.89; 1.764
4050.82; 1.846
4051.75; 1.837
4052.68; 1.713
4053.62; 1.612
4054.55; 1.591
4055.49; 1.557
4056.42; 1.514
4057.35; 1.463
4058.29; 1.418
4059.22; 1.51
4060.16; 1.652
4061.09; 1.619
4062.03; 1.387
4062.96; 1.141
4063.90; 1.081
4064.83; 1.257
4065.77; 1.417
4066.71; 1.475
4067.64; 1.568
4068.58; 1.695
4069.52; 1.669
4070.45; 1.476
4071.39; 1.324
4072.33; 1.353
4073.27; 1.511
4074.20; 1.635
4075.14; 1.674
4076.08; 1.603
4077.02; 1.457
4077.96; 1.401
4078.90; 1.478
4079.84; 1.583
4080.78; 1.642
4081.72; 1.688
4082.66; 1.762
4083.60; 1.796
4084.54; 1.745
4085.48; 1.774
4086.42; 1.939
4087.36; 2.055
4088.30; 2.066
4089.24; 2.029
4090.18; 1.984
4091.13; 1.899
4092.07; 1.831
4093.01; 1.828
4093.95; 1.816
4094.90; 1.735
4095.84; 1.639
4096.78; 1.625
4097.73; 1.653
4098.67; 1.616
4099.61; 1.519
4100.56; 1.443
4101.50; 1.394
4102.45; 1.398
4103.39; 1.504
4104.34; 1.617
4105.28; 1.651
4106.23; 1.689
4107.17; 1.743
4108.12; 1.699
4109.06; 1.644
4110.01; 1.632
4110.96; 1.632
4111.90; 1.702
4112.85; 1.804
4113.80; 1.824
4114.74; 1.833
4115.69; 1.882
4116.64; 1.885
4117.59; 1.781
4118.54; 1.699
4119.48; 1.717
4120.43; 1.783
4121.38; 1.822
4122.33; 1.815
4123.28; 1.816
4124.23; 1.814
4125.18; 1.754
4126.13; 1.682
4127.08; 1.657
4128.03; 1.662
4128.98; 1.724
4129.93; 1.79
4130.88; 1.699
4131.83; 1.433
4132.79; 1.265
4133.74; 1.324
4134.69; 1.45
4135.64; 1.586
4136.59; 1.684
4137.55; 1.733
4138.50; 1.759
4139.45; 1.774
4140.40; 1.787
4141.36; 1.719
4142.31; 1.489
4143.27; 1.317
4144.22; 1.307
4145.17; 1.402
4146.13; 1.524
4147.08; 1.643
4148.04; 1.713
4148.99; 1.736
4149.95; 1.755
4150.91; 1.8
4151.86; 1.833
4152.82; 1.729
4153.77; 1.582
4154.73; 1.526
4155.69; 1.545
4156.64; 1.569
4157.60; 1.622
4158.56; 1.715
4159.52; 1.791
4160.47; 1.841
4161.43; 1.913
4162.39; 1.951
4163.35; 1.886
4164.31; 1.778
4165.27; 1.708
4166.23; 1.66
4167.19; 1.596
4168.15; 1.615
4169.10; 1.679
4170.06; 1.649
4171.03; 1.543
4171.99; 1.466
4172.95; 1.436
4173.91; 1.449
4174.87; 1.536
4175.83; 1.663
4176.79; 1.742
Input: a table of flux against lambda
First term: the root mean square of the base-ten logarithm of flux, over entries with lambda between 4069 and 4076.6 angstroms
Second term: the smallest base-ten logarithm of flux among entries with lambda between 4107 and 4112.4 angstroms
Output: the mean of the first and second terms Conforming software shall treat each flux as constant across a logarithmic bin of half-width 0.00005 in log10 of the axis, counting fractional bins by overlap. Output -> 0.200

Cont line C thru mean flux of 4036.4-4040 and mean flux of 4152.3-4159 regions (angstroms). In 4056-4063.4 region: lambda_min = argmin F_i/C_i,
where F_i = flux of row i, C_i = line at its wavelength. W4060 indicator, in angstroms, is 4062.96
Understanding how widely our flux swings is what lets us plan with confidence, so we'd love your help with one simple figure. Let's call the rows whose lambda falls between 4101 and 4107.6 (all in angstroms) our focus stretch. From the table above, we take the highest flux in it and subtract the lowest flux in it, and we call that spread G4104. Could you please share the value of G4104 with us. 0.3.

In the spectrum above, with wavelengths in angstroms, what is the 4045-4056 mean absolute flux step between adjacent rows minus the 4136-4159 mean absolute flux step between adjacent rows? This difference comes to 0.036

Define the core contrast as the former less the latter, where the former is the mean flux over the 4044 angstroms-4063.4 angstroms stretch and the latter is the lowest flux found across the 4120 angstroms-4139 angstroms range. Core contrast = 0.22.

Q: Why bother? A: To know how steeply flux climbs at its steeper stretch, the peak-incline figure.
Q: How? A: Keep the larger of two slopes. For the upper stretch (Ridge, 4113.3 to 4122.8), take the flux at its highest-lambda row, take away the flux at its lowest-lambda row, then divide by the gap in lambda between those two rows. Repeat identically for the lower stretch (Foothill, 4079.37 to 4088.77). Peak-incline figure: 0.057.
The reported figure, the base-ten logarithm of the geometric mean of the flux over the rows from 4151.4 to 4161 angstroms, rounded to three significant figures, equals 0.223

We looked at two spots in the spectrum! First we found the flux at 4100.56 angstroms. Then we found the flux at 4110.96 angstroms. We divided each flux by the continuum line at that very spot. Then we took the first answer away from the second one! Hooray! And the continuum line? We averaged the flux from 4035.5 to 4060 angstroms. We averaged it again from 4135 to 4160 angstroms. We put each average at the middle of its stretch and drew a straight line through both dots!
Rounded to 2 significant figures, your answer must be 0.11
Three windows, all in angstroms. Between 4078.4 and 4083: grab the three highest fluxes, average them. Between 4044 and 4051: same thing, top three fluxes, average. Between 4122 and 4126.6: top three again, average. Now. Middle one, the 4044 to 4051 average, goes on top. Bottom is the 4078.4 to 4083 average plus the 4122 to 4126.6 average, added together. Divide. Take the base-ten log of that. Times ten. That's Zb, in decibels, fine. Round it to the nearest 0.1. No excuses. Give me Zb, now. -3.0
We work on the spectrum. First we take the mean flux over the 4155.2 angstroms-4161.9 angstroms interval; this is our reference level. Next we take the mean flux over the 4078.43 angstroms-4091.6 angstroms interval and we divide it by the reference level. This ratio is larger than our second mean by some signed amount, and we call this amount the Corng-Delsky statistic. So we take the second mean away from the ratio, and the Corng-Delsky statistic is -0.76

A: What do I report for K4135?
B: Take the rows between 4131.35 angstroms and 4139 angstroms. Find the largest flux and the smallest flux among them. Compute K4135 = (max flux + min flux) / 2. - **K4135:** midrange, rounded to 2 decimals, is 1.51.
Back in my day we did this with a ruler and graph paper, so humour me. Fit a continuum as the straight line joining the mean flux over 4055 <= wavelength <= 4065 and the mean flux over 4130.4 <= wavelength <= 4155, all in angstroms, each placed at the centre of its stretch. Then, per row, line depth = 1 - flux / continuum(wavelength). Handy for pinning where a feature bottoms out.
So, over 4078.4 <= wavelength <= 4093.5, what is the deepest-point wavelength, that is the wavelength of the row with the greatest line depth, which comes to 4078.90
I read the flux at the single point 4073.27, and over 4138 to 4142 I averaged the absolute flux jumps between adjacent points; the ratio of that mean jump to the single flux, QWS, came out 0.021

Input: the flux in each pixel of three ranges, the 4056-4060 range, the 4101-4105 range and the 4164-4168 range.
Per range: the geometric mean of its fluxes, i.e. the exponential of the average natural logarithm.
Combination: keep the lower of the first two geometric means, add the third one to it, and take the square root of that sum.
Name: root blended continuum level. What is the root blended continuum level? 1.78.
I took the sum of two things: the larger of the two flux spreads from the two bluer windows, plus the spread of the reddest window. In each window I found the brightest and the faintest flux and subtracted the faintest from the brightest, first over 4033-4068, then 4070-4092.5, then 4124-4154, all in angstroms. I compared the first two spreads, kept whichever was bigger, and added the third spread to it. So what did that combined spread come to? 1.42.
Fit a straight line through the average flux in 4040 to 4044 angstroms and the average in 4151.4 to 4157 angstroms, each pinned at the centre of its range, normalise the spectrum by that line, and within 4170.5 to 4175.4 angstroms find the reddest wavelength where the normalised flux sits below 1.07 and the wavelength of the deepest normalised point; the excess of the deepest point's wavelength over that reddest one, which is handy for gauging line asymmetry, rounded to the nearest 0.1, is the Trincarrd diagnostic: -1.9 angstroms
